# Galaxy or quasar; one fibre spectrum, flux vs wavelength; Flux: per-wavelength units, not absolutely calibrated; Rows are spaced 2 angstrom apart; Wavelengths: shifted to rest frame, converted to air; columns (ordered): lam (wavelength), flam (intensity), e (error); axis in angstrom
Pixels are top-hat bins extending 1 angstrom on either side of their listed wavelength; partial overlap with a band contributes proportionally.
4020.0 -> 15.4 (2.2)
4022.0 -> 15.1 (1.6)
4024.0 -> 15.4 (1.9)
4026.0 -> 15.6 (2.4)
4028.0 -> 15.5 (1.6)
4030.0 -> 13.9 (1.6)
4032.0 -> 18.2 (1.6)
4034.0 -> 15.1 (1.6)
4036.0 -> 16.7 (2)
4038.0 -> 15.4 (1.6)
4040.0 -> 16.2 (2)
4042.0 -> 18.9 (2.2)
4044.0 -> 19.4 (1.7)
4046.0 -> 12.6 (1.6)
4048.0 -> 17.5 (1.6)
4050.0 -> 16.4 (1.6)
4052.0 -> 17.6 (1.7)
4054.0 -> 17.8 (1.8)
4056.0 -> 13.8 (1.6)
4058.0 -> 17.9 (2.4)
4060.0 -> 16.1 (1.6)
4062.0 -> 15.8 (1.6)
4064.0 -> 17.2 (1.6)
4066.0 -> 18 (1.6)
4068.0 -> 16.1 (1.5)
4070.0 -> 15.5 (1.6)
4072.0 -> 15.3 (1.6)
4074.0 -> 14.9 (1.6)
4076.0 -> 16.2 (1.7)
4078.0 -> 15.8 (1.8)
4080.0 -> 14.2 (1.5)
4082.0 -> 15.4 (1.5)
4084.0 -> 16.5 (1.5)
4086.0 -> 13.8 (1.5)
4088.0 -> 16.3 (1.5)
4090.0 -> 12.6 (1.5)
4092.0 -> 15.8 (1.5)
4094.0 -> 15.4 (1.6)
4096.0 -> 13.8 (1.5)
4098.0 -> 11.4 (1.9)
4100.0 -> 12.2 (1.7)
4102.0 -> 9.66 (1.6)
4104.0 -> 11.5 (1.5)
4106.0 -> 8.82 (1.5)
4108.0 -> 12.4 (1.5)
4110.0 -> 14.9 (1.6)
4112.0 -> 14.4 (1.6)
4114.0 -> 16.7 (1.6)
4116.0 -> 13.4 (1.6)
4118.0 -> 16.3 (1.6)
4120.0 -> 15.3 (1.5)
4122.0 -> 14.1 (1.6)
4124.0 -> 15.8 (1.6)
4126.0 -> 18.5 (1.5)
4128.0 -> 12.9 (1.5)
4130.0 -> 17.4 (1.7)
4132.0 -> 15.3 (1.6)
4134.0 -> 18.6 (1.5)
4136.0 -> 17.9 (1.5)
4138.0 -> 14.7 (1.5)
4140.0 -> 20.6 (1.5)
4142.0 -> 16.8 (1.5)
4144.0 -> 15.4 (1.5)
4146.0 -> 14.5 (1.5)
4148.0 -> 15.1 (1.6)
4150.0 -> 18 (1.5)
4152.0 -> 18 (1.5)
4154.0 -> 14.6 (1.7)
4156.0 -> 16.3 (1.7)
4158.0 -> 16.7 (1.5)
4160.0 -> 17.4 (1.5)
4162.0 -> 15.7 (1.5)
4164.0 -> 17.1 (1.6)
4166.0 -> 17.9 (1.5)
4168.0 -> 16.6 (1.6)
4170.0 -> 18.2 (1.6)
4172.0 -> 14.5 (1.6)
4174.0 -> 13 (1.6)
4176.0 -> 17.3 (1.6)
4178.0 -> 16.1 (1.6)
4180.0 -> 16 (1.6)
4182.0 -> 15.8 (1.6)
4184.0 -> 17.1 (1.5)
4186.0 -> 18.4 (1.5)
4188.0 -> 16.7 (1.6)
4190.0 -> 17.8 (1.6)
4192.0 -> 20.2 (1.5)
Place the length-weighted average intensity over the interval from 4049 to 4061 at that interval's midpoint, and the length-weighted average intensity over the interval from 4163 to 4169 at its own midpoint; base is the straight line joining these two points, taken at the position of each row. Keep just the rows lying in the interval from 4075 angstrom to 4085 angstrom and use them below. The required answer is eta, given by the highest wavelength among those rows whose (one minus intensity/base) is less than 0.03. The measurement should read 4084.0 angstrom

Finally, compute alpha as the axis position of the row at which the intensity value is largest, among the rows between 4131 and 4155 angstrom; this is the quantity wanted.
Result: 4140.0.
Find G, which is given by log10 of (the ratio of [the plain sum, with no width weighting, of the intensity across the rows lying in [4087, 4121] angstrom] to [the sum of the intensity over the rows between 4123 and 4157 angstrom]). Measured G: -0.08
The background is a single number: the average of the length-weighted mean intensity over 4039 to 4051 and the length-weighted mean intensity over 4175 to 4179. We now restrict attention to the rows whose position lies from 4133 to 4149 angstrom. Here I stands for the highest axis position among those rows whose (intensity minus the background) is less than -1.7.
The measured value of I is 4146.0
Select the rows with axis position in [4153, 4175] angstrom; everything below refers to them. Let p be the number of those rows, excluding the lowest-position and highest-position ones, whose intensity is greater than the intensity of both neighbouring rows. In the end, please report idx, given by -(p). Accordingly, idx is -3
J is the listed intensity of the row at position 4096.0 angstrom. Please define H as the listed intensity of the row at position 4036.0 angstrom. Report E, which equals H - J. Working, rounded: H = 16.7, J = 13.8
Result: 2.9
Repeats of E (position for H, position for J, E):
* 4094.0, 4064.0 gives -1.8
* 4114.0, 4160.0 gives -0.7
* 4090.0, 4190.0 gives -5.2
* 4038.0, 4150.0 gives -2.6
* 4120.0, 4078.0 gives -0.5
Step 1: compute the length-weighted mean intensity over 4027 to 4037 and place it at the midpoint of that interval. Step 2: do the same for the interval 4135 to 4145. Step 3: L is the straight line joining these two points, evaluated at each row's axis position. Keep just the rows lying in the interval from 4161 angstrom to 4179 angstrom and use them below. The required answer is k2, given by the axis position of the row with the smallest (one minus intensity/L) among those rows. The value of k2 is 4170.0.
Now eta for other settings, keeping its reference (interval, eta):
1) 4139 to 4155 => 4152.0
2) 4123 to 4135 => 4134.0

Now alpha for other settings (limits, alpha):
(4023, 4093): 4044.0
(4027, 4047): 4044.0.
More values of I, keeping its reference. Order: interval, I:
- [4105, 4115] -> 4112.0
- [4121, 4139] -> 4138.0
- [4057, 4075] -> 4074.0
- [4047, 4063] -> 4056.0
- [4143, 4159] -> 4154.0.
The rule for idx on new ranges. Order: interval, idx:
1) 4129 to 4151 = -2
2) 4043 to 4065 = -3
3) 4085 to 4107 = -4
